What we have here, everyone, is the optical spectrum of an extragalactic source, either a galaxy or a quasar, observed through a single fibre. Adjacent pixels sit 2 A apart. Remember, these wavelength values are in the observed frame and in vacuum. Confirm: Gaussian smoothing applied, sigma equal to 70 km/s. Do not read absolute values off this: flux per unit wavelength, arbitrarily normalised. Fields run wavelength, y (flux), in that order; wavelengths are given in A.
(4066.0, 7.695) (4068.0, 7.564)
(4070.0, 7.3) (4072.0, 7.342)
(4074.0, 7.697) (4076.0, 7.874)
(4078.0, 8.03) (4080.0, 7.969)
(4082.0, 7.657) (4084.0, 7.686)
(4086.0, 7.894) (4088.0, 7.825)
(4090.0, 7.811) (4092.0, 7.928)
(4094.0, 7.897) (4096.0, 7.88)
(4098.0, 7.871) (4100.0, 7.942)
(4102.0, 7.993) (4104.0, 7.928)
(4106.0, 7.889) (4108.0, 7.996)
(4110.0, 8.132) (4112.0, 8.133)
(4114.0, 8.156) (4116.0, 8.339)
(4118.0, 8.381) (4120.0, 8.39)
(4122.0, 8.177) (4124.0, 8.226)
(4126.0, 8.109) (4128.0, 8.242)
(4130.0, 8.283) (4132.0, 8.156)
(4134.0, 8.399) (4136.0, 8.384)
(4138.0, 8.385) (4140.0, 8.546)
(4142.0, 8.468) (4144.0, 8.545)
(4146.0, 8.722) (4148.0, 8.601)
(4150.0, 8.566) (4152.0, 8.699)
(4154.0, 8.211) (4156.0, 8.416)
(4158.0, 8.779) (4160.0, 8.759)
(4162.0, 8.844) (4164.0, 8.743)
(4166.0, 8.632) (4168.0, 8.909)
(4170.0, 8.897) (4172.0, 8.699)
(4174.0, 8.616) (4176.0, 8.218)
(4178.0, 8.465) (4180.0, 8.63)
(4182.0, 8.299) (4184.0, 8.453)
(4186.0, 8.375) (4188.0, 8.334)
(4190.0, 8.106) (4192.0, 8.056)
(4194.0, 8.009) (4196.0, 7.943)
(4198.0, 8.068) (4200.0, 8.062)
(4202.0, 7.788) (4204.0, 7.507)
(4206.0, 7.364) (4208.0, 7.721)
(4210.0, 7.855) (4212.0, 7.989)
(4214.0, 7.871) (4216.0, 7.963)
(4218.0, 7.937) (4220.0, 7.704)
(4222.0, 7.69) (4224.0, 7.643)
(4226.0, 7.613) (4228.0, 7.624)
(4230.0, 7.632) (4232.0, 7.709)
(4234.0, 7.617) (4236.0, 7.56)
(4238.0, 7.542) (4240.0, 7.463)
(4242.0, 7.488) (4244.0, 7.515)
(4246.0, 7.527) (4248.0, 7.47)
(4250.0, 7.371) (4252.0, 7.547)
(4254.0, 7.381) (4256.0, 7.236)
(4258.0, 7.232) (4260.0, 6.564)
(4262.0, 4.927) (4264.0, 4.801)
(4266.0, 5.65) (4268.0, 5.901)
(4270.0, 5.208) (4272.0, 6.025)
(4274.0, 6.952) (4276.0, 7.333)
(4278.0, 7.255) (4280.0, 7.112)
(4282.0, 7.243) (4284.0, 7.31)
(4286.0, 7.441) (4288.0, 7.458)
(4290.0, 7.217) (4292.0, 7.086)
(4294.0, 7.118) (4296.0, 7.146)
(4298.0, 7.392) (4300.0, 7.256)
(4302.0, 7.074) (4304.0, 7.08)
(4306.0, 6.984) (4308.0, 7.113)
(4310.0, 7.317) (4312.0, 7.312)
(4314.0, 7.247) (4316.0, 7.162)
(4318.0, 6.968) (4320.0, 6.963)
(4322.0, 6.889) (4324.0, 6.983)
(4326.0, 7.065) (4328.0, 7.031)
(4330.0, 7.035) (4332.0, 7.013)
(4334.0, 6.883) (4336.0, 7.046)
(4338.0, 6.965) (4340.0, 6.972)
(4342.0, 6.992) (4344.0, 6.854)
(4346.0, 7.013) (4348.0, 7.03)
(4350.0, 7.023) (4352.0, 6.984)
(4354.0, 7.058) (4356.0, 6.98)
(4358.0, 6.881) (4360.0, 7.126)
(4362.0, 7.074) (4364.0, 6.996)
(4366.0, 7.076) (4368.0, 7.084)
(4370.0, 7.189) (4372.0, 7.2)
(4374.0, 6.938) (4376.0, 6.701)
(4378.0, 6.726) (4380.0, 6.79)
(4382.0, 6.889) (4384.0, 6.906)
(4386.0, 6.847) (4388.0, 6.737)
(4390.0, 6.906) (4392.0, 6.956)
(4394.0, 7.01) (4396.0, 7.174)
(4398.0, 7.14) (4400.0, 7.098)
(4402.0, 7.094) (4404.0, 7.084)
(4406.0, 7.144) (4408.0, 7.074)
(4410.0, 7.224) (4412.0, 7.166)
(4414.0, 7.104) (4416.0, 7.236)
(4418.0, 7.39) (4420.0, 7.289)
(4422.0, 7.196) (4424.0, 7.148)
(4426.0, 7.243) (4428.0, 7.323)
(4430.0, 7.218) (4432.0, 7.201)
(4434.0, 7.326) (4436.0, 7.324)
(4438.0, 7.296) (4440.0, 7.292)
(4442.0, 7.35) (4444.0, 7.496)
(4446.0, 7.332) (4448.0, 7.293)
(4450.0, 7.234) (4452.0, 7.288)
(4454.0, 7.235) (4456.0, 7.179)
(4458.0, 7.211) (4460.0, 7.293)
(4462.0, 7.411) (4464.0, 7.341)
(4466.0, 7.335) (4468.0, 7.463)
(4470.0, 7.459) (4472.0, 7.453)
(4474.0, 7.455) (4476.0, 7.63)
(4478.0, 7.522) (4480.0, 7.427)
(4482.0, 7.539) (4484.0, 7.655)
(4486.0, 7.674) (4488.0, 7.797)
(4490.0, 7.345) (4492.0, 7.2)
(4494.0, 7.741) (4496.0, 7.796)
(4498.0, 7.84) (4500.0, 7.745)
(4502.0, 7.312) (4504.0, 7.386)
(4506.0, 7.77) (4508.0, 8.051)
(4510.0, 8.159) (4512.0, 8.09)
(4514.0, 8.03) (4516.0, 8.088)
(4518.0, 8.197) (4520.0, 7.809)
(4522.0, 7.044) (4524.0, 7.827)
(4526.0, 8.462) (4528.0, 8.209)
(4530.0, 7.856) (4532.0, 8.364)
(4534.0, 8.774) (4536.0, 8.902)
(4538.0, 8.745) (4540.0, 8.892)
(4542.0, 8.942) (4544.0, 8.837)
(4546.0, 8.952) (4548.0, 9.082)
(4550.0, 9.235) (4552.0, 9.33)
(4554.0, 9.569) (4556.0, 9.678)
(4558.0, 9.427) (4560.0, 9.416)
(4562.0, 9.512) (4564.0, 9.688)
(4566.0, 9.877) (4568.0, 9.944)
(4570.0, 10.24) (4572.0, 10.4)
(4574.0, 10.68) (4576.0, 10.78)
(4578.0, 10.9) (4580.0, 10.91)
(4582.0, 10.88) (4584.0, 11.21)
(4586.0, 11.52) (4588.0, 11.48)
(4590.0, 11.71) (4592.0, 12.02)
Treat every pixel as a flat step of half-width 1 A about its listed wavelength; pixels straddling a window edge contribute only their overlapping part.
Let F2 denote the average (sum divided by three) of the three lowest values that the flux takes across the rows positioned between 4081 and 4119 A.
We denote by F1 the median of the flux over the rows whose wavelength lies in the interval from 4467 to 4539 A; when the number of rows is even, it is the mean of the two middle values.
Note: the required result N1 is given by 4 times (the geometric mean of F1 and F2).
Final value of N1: 31.0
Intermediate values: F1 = 7.8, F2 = 7.7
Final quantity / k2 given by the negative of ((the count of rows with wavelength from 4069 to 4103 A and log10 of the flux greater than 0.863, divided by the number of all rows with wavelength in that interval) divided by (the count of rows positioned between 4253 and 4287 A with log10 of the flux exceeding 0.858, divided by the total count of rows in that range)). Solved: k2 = -2.1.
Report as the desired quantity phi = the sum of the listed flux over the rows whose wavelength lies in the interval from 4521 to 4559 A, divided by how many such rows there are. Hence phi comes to 8.7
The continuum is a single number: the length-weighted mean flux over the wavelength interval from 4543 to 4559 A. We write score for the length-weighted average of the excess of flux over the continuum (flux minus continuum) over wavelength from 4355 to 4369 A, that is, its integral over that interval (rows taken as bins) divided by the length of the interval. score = -2.2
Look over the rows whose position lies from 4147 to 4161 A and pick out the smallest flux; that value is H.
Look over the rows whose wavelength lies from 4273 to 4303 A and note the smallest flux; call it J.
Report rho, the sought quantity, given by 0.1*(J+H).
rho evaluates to 1.52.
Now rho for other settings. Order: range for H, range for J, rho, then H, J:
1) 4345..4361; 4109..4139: 1.50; 6.881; 8.109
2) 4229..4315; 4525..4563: 1.27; 4.801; 7.856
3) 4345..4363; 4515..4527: 1.39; 6.881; 7.044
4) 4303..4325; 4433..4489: 1.41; 6.889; 7.179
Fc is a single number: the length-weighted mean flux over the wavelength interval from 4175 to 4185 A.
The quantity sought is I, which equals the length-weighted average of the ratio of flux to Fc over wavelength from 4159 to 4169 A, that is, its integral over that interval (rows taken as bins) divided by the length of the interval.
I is 1.04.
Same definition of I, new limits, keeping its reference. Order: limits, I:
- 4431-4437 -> 0.87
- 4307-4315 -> 0.86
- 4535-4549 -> 1.06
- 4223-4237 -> 0.91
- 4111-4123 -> 0.98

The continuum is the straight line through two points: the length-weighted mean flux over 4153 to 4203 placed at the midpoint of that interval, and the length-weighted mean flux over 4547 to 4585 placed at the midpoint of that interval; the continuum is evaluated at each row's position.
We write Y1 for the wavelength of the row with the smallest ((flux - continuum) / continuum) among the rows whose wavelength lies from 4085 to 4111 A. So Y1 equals 4090.0 A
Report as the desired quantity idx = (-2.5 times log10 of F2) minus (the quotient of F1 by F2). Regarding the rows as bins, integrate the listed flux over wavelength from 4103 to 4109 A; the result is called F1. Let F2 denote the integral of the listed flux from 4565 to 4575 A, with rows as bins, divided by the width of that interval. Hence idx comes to -7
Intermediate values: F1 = 48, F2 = 10.2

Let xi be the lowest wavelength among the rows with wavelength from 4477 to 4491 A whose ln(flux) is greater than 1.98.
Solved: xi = 4478.0 A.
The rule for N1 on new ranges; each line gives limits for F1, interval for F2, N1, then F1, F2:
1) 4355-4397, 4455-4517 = 28.3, 7.0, 7.2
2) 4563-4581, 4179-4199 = 36.5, 10.4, 8.0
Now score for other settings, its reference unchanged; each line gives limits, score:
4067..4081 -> -1.6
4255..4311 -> -2.5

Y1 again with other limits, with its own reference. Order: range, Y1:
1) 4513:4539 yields 4522.0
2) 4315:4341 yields 4334.0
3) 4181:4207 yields 4206.0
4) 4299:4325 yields 4322.0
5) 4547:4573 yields 4548.0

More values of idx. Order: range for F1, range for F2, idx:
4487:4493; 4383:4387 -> -9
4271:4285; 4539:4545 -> -13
